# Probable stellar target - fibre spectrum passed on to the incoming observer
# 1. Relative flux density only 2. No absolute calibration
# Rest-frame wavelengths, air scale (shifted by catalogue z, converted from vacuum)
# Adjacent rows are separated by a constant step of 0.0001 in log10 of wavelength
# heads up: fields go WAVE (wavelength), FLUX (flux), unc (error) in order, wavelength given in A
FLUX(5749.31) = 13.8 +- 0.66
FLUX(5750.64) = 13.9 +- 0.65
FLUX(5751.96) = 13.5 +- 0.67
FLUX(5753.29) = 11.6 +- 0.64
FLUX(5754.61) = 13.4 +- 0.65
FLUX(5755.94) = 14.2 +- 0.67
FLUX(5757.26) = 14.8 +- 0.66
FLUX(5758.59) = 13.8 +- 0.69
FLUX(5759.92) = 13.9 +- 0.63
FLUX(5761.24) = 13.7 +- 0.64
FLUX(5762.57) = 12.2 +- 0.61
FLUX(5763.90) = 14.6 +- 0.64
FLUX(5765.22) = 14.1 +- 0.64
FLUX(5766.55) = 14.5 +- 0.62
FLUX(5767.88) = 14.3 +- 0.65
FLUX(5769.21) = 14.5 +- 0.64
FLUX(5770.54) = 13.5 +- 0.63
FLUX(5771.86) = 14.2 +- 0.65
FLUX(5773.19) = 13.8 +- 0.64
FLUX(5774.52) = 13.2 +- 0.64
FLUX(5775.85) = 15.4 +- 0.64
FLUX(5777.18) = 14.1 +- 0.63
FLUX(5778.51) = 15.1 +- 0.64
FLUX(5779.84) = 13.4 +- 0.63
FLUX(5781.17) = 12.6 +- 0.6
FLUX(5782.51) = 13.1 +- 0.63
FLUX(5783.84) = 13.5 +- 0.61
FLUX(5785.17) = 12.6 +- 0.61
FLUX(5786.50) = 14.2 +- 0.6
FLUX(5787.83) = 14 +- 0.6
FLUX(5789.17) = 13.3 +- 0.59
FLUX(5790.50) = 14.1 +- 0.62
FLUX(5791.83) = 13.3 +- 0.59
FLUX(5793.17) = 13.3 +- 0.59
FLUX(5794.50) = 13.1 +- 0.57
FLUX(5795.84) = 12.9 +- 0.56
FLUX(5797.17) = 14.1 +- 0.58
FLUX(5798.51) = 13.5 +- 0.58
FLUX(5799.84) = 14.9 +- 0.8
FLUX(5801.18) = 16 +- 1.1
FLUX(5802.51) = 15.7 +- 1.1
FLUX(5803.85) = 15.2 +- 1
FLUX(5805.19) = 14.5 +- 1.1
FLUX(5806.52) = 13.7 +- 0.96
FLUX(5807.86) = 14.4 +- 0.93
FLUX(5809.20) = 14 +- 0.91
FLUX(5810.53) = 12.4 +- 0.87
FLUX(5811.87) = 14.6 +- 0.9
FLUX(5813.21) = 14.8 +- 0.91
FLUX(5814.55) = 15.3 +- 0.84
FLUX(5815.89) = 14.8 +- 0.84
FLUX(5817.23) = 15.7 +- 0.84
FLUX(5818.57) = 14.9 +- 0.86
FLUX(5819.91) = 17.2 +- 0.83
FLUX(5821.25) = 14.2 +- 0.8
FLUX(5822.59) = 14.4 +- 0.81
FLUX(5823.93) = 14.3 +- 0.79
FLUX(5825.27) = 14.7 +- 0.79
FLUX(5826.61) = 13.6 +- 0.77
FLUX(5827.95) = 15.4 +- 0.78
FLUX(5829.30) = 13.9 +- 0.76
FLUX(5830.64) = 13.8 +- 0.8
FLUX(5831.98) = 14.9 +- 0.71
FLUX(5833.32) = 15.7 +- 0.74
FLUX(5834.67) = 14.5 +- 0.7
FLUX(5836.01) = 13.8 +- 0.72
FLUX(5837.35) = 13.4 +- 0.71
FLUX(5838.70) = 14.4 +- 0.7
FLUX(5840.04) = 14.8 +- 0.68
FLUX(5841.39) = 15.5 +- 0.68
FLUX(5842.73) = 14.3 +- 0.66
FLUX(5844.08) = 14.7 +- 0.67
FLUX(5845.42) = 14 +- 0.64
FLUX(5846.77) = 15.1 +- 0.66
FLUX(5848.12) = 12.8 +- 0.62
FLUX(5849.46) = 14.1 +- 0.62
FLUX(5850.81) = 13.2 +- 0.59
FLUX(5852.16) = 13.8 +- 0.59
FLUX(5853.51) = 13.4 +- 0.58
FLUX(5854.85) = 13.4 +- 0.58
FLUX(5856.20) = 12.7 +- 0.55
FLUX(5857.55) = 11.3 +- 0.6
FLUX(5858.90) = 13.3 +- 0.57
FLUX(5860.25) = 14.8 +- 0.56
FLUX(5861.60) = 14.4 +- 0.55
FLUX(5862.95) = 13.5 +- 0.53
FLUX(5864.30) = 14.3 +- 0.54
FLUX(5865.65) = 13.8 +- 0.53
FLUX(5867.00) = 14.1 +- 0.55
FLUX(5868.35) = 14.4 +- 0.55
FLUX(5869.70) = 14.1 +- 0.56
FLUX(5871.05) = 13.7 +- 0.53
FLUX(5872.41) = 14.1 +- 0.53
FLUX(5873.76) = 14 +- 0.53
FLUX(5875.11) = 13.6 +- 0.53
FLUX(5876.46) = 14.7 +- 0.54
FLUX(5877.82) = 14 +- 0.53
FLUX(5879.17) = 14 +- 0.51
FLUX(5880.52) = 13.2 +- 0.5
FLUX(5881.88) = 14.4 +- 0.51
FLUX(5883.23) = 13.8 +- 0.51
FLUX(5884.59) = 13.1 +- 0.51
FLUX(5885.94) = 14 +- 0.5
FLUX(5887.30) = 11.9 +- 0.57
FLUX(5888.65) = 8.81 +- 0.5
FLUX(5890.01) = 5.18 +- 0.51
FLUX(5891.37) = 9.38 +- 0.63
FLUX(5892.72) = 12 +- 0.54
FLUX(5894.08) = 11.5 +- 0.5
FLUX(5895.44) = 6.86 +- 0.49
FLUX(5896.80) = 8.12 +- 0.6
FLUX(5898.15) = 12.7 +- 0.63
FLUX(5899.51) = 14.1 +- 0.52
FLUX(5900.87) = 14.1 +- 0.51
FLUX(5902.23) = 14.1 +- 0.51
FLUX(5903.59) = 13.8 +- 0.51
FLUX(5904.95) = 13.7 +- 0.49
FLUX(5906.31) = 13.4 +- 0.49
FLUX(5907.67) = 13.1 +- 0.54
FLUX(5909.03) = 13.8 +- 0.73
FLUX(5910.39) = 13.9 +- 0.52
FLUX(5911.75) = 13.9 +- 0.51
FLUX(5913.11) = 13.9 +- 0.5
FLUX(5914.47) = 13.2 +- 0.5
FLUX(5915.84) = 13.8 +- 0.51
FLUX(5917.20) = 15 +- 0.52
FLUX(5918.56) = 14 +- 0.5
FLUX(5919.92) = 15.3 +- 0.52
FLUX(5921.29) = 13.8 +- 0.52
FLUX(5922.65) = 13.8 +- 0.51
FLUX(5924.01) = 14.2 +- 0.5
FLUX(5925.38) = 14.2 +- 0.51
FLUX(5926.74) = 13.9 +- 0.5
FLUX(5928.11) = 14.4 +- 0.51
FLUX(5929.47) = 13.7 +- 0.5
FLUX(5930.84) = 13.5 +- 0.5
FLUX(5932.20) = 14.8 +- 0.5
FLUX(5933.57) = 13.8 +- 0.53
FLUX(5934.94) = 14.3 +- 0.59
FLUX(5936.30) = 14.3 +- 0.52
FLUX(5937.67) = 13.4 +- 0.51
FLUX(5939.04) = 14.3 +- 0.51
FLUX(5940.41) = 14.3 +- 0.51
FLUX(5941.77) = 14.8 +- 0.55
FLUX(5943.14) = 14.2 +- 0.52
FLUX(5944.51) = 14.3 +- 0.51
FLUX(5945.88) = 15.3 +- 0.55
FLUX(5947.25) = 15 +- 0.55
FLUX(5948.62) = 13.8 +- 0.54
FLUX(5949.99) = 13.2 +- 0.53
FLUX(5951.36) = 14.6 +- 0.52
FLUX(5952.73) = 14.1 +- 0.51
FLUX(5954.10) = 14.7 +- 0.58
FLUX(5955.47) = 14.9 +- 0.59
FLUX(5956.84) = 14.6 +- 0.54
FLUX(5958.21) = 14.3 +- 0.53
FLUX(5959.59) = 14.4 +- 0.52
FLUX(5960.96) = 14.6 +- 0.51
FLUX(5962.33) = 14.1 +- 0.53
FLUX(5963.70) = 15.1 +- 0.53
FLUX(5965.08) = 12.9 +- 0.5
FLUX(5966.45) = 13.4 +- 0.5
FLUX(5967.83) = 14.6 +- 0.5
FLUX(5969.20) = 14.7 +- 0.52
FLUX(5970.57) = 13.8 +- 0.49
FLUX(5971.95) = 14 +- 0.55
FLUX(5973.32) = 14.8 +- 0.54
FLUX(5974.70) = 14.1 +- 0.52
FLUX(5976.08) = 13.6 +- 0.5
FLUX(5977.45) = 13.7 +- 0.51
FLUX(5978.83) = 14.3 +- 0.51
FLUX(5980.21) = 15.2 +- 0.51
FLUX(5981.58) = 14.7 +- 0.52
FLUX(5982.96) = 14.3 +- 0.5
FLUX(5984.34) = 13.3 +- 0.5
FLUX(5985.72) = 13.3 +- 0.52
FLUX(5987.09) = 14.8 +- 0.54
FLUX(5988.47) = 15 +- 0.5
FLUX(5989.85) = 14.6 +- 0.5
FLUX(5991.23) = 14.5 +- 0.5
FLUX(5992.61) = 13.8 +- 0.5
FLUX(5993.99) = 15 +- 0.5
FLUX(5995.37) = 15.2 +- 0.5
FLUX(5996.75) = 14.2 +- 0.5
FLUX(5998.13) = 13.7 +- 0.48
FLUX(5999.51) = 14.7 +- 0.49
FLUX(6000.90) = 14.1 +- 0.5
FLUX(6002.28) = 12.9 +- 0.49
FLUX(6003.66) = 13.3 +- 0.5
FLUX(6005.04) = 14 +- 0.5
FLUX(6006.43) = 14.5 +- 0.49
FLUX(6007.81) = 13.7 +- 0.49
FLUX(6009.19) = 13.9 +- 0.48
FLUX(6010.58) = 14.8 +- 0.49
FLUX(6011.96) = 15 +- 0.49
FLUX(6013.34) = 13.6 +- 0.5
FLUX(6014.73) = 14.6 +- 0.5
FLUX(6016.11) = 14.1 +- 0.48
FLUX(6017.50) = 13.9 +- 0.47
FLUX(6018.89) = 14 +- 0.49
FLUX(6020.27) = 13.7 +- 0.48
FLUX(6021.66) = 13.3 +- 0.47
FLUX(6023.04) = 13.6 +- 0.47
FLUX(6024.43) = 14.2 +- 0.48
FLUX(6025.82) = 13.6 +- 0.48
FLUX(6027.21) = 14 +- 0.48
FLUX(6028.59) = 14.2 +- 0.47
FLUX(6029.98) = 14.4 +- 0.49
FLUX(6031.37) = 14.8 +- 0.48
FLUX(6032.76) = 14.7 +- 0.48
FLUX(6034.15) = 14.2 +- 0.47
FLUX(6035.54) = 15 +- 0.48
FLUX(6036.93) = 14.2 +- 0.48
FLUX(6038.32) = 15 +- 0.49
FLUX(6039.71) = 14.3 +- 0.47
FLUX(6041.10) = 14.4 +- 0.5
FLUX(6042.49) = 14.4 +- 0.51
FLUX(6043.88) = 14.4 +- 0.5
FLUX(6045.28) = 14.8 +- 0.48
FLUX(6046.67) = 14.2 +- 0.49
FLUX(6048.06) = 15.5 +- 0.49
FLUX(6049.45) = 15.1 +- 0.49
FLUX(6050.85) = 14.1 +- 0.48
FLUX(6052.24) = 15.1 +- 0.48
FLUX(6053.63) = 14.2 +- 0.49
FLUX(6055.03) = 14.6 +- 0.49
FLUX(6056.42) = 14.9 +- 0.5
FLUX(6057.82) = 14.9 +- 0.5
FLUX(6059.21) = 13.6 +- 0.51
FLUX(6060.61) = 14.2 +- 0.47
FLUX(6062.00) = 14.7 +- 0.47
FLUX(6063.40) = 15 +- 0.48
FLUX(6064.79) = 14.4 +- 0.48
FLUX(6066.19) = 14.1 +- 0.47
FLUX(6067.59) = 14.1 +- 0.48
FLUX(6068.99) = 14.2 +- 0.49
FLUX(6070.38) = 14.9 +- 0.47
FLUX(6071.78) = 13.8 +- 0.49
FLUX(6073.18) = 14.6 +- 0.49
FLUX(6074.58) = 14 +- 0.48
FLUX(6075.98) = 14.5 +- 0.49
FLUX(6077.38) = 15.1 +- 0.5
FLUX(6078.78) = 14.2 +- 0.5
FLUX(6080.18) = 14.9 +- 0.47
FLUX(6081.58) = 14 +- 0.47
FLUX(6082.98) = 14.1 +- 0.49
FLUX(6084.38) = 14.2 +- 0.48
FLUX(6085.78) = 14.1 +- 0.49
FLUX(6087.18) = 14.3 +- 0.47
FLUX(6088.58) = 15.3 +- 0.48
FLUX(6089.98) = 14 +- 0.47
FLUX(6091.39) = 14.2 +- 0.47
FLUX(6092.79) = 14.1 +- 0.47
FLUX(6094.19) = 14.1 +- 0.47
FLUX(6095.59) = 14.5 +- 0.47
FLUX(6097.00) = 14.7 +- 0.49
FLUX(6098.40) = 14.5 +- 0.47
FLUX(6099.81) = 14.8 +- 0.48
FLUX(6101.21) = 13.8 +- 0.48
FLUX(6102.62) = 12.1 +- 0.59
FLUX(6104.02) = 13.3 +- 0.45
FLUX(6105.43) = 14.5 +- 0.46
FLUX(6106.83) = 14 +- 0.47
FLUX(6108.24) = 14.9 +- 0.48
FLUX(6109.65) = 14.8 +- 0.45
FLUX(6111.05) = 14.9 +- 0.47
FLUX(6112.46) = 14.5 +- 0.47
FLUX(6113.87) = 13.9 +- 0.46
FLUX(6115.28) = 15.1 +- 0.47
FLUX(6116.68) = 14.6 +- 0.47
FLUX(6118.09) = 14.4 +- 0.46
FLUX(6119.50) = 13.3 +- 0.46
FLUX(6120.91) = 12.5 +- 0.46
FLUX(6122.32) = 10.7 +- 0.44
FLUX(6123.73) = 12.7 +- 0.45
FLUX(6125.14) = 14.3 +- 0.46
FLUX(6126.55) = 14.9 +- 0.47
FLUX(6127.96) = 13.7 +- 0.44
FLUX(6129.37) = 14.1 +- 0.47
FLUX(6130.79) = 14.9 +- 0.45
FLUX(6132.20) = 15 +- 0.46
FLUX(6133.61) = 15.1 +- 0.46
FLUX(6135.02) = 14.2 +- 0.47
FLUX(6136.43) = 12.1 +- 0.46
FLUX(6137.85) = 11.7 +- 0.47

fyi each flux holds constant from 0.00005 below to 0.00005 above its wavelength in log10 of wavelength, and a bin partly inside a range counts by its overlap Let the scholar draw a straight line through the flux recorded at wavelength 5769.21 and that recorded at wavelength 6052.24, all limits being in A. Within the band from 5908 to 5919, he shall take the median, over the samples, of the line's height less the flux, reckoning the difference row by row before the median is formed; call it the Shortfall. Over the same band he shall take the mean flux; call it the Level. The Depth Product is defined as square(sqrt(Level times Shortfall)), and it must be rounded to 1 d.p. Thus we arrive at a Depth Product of 12.6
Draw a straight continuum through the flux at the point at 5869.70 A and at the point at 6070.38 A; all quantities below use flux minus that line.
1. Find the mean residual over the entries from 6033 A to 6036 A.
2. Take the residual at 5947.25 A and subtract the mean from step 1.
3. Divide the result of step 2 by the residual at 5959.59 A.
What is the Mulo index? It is -13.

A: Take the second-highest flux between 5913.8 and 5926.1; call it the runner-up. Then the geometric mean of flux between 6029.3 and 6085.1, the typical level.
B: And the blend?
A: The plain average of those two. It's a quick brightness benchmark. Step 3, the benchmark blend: 14.7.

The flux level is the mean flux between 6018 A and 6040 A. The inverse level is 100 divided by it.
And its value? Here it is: 7.04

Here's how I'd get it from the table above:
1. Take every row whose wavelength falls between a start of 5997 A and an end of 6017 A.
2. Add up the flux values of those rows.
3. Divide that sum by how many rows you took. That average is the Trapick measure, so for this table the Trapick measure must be 14.1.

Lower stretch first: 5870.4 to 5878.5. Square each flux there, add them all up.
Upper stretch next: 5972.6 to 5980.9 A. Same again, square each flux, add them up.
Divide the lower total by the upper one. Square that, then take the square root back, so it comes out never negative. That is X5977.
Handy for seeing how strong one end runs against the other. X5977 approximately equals 0.96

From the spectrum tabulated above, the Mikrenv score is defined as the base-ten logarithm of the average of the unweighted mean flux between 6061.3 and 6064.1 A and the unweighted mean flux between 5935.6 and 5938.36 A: 1.16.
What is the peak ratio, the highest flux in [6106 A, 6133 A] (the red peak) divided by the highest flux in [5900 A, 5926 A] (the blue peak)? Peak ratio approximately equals 0.99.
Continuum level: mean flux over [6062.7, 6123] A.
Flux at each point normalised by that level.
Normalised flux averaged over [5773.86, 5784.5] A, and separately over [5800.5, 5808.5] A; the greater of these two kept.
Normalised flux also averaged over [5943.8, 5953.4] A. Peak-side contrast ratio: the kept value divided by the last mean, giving 1.04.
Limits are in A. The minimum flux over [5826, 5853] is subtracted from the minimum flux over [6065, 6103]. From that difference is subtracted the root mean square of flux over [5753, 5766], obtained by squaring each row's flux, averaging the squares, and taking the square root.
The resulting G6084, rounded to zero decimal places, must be -14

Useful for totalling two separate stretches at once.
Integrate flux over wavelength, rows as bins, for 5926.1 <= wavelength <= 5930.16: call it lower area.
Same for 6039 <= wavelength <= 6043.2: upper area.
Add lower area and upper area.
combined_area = 117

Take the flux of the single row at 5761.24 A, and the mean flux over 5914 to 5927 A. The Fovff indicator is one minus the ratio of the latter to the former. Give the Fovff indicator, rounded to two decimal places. -0.03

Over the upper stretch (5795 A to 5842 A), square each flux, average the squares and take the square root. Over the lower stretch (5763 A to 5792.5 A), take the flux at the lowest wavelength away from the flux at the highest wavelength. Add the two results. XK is 13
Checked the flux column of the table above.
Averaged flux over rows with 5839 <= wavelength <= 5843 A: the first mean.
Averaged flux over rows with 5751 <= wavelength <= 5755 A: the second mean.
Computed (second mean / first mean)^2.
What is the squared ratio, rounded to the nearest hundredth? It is 0.75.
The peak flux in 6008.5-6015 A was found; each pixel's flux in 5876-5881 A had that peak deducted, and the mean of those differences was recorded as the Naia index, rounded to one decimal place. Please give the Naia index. -1.0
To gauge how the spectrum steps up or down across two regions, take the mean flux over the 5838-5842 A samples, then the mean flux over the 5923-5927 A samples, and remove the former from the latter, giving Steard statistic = -0.8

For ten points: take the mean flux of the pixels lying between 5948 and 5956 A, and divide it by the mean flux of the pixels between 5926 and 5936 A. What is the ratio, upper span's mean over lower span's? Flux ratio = 1.01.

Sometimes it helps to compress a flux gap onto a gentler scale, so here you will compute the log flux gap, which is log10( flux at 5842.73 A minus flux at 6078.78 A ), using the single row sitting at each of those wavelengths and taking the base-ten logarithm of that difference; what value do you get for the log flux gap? -1.0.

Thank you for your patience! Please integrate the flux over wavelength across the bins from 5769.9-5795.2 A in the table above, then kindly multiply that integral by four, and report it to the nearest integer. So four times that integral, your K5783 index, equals 1384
